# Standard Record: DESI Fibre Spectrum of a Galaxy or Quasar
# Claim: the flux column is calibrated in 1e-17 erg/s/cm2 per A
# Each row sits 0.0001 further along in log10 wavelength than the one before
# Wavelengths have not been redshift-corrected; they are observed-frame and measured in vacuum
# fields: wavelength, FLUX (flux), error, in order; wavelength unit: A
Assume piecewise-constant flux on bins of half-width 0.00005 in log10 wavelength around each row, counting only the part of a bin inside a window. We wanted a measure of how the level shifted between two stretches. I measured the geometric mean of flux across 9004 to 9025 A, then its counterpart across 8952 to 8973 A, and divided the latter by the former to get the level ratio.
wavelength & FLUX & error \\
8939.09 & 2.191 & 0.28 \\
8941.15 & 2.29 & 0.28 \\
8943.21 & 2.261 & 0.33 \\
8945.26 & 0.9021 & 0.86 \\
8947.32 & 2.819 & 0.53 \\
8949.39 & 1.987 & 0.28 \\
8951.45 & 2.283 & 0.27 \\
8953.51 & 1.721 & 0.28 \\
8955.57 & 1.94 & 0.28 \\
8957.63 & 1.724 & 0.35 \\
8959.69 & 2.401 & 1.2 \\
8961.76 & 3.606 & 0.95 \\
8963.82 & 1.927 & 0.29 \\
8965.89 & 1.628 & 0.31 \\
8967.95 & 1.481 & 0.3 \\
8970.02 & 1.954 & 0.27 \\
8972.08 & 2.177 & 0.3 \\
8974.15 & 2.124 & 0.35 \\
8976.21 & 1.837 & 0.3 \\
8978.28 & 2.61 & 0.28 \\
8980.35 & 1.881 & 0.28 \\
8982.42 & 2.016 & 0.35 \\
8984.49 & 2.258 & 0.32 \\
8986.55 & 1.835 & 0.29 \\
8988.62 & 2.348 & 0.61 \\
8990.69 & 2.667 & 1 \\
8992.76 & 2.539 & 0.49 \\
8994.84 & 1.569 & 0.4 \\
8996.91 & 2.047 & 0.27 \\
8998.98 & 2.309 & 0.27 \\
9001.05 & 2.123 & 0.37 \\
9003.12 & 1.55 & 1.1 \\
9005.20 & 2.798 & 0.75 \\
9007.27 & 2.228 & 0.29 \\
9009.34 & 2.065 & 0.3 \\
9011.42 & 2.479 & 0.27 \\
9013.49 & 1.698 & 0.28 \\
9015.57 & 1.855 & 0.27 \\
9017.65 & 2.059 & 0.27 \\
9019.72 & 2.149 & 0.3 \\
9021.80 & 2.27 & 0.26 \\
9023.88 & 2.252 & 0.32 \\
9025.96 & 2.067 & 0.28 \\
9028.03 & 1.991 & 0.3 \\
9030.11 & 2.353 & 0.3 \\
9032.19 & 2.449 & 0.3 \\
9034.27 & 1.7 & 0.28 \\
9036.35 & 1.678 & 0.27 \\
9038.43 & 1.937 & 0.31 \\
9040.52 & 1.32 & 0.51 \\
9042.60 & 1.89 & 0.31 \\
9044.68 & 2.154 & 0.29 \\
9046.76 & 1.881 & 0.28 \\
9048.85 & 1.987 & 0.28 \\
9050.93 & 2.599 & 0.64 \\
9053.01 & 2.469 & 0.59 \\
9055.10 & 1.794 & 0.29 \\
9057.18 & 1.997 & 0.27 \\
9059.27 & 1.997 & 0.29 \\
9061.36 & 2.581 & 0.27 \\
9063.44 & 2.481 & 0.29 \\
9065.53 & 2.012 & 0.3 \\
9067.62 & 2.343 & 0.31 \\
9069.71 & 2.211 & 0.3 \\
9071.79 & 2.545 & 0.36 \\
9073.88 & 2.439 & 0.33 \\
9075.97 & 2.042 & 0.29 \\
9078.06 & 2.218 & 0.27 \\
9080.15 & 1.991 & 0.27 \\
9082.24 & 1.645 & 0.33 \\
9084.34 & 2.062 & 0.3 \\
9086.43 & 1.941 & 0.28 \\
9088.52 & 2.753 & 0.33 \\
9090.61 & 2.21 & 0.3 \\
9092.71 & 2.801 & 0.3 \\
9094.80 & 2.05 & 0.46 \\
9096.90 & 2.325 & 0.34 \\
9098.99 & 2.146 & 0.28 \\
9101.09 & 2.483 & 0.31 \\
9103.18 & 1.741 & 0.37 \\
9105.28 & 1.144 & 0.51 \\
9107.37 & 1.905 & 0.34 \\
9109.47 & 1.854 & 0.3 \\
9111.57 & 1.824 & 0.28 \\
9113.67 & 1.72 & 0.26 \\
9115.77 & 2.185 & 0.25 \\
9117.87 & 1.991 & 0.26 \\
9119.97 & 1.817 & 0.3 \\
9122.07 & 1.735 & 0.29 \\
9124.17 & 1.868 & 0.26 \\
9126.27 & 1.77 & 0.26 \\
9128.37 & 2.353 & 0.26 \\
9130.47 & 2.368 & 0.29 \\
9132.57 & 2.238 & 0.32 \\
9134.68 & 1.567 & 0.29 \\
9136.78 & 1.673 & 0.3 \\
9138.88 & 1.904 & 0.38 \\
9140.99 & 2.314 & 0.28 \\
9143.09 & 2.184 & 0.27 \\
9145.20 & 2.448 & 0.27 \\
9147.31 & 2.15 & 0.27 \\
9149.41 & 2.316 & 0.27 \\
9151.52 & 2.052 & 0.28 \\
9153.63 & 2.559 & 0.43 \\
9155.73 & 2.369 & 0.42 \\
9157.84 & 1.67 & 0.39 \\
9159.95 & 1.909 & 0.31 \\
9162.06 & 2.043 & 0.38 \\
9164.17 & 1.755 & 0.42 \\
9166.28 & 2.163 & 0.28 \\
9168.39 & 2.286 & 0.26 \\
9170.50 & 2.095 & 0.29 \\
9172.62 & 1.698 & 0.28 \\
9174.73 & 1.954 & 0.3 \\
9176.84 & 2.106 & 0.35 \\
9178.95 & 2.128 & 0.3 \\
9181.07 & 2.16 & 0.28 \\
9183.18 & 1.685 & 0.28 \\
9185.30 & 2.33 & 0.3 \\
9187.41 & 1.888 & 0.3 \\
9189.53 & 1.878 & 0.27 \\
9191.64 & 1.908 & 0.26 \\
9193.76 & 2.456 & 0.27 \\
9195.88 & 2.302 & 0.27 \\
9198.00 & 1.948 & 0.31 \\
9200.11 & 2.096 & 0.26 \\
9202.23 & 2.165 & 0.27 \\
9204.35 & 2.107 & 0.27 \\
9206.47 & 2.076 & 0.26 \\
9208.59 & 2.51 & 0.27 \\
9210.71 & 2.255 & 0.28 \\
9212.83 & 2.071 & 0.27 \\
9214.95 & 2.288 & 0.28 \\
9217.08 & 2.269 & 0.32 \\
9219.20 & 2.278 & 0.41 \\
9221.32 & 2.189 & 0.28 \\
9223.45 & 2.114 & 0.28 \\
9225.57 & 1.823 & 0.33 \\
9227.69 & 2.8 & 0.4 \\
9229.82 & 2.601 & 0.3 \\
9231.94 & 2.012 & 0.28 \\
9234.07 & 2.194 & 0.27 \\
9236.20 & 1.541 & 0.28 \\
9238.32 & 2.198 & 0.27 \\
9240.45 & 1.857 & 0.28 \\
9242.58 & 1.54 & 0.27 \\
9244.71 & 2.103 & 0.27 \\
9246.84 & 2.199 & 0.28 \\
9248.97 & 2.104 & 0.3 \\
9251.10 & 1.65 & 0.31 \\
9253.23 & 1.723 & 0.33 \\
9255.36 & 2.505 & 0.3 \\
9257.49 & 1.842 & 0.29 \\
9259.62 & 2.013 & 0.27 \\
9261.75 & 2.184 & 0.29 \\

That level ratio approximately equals 0.92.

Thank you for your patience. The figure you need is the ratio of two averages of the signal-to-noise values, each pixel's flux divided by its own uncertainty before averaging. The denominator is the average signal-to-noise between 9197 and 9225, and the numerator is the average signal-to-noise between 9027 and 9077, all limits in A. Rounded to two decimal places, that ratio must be 0.88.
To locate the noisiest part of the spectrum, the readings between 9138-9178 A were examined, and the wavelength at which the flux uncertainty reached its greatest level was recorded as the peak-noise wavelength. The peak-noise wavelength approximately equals 9153.63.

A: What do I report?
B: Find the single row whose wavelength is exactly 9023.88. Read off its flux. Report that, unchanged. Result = 2.252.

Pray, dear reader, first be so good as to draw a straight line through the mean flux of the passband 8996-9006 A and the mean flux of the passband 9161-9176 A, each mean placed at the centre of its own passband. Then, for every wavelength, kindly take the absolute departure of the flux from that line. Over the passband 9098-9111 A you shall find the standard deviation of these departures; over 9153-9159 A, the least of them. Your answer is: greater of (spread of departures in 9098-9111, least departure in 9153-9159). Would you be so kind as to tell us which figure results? 0.34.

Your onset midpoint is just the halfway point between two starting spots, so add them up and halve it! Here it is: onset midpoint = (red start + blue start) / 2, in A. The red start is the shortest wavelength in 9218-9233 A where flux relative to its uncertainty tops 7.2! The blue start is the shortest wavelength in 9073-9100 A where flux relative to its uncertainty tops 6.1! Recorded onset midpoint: 9147.6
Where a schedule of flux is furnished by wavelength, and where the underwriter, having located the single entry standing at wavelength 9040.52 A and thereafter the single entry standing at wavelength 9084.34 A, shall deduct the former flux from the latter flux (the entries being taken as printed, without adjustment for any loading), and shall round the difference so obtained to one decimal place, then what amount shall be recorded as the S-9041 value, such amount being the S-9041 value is 0.7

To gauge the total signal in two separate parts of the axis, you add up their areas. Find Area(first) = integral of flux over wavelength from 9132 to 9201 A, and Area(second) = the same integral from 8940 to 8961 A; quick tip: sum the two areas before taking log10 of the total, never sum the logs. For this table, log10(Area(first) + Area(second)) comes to 2.27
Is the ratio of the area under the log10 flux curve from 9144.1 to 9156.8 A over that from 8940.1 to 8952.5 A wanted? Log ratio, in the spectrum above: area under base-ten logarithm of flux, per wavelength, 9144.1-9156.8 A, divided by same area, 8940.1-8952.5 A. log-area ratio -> 1.3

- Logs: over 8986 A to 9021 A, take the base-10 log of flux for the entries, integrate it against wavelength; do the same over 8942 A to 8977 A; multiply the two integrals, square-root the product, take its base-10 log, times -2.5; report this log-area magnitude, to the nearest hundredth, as -2.59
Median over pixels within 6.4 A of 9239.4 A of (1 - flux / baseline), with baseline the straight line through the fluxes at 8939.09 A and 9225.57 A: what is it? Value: -0.10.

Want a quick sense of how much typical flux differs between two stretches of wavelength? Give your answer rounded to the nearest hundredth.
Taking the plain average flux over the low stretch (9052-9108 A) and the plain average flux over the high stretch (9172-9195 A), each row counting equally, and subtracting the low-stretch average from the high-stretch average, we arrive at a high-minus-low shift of -0.14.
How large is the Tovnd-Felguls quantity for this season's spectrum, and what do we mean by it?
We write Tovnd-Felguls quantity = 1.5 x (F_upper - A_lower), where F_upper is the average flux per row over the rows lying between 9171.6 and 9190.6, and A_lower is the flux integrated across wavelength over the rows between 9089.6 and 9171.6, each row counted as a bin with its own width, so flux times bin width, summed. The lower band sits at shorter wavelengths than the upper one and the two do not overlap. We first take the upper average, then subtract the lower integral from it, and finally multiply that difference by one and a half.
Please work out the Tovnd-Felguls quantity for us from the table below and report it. -249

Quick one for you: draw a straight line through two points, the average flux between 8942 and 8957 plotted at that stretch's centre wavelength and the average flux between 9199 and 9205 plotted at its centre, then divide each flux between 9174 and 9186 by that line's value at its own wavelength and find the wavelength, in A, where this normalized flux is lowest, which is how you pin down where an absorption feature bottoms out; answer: 9183.18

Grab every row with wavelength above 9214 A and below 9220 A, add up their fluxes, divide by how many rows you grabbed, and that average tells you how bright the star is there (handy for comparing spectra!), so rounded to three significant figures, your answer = 2.28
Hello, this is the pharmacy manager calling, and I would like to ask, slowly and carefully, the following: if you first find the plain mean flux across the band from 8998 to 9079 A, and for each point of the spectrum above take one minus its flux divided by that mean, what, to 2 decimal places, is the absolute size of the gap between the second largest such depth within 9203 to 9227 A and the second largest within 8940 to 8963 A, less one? -0.84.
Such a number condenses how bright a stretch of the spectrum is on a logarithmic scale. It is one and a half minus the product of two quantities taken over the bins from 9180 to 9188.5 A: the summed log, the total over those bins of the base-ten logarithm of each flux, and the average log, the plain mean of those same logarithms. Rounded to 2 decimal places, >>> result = 1.14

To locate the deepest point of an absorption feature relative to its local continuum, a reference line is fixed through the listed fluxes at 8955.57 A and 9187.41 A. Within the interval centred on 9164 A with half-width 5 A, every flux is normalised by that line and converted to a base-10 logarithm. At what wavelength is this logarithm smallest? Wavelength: 9164.17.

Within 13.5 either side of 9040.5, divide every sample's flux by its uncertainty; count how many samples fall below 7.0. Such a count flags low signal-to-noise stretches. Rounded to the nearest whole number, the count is 9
